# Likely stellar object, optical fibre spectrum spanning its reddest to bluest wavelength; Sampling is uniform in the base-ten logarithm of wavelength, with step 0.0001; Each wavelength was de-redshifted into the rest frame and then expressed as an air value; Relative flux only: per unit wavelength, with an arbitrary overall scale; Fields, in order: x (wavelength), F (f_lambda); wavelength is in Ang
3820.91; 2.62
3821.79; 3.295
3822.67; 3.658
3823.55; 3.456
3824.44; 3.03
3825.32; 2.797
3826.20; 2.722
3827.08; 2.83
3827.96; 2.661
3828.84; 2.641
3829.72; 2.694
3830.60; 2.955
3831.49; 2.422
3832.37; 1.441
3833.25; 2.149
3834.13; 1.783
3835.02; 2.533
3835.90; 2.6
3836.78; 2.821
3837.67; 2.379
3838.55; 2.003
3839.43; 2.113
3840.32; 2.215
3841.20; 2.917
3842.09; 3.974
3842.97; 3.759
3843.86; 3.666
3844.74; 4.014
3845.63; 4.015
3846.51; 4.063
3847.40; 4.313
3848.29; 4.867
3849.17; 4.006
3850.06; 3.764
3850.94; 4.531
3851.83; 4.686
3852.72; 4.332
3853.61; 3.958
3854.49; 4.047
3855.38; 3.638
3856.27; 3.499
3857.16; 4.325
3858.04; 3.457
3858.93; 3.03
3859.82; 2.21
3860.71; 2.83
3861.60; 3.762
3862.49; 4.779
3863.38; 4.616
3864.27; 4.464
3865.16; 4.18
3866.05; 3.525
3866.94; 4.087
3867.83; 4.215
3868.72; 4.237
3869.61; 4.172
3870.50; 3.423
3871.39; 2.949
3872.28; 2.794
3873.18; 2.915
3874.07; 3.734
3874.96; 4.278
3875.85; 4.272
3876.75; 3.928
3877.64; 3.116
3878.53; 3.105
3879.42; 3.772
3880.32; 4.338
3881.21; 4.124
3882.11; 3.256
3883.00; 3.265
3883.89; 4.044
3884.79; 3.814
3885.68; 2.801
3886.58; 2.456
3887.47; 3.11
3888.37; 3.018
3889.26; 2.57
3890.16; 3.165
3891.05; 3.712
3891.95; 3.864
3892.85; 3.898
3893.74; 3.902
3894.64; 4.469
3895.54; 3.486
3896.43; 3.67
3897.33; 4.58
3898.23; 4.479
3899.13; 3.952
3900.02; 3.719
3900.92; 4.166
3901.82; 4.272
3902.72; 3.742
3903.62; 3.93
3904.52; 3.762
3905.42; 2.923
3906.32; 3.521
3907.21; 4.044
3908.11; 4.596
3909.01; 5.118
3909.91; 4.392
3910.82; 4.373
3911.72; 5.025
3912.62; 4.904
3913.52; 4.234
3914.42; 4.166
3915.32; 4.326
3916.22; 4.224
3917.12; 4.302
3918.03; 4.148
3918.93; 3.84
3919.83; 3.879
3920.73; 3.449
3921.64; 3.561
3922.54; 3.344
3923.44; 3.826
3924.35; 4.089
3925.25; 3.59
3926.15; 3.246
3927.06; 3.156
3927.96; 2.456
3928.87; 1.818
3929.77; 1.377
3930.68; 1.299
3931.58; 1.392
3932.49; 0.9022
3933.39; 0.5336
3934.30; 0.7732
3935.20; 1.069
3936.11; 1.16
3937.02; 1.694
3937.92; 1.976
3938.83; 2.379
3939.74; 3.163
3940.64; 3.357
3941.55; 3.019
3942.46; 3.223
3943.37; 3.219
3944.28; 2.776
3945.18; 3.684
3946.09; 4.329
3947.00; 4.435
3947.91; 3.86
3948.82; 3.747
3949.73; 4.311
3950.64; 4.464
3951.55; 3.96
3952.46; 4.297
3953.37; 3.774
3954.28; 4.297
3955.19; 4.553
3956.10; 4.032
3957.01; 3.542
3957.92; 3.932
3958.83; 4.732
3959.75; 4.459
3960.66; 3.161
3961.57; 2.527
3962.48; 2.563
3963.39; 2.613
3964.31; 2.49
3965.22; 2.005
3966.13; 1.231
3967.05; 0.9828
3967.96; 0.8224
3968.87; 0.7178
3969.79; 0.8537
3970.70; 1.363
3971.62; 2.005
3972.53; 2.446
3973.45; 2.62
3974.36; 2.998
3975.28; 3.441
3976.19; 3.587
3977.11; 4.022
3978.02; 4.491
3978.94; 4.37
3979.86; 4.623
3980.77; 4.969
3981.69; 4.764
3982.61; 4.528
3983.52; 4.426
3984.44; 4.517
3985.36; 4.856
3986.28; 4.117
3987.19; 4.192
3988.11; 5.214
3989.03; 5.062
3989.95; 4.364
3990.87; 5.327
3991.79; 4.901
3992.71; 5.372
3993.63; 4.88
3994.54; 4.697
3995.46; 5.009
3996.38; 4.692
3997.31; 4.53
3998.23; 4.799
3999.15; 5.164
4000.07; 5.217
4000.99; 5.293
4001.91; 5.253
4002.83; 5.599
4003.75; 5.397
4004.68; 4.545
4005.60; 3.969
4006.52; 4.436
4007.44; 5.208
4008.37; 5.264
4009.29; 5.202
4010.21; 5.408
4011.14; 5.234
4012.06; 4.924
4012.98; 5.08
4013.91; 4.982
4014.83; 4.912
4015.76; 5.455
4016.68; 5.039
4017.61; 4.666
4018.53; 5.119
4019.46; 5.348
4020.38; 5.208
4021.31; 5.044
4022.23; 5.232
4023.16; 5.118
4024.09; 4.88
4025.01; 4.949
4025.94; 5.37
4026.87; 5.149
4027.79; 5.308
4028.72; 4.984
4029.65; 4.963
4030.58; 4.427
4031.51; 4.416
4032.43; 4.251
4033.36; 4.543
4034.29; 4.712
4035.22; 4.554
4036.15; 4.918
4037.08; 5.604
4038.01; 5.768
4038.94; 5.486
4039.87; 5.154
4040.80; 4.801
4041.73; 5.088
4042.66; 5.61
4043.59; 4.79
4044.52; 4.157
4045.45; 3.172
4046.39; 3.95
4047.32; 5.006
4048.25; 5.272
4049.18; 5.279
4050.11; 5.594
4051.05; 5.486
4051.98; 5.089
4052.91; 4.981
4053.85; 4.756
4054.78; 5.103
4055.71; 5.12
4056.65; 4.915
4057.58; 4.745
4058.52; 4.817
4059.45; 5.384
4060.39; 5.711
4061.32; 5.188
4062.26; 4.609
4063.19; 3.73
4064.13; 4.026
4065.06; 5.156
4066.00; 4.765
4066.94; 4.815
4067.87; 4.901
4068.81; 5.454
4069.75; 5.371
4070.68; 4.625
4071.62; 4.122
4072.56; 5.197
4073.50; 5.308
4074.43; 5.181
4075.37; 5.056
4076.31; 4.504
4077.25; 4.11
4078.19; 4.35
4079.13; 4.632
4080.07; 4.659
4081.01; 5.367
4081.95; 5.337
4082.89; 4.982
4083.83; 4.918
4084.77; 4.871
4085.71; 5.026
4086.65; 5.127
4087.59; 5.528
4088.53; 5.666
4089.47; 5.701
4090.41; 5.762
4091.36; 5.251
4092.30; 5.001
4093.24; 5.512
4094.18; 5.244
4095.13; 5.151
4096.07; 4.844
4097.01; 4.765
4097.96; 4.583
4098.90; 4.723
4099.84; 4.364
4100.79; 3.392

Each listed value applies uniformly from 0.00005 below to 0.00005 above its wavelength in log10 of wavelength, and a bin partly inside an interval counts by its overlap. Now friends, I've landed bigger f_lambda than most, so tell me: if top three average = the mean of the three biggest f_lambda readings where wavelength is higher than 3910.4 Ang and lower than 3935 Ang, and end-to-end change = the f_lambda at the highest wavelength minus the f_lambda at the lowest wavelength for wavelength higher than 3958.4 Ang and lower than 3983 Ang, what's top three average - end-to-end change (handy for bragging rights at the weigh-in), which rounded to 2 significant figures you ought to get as 5.0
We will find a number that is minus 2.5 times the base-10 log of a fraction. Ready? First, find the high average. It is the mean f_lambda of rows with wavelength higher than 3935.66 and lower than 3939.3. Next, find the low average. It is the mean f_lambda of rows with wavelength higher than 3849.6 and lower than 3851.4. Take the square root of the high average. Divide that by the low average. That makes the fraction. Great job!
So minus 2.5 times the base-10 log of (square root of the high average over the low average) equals 1.2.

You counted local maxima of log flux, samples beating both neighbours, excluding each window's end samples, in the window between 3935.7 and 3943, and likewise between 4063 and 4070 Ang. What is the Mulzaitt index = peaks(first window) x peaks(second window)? 2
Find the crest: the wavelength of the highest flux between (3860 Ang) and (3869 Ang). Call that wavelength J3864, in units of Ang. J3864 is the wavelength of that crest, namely 3862.49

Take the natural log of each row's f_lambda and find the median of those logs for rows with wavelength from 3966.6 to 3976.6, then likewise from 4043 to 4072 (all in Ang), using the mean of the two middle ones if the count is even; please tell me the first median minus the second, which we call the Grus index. -0.9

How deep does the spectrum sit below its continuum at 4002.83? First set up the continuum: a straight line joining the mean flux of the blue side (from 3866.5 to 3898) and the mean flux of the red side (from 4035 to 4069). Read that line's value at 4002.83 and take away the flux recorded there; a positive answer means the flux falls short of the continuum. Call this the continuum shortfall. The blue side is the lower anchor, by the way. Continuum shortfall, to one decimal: -1.0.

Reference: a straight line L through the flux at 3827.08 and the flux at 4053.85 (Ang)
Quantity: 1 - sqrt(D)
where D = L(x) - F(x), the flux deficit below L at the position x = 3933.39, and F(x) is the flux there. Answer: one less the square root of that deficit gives -0.79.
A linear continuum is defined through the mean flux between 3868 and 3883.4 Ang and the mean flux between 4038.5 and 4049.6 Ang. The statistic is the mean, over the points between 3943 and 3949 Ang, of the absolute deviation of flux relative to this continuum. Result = 0.55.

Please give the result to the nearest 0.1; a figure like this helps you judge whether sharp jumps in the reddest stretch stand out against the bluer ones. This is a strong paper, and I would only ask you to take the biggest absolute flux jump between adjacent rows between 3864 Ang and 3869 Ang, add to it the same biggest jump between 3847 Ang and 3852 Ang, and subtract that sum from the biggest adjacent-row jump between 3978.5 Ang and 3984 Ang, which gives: -1.2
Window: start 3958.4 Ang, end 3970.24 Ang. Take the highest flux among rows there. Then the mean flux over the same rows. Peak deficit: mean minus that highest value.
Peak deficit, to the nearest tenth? -2.5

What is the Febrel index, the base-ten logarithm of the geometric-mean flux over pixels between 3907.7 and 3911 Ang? 0.664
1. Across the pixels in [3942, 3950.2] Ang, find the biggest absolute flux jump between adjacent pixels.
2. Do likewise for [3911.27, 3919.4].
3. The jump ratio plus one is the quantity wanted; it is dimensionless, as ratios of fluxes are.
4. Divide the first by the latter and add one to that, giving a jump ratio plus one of 2.36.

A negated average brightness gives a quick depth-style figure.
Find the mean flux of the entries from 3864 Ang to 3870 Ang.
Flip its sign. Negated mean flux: -4.1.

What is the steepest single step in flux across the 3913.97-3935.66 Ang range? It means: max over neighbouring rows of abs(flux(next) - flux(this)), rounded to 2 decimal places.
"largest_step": 0.70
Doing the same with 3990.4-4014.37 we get 0.85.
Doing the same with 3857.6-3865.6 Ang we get 1.02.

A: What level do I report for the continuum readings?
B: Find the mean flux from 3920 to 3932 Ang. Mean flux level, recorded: 2.8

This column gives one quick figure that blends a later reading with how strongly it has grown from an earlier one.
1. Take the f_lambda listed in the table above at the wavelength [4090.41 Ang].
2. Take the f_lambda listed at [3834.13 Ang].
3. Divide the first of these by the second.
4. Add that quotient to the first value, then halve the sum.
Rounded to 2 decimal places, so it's 4.50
